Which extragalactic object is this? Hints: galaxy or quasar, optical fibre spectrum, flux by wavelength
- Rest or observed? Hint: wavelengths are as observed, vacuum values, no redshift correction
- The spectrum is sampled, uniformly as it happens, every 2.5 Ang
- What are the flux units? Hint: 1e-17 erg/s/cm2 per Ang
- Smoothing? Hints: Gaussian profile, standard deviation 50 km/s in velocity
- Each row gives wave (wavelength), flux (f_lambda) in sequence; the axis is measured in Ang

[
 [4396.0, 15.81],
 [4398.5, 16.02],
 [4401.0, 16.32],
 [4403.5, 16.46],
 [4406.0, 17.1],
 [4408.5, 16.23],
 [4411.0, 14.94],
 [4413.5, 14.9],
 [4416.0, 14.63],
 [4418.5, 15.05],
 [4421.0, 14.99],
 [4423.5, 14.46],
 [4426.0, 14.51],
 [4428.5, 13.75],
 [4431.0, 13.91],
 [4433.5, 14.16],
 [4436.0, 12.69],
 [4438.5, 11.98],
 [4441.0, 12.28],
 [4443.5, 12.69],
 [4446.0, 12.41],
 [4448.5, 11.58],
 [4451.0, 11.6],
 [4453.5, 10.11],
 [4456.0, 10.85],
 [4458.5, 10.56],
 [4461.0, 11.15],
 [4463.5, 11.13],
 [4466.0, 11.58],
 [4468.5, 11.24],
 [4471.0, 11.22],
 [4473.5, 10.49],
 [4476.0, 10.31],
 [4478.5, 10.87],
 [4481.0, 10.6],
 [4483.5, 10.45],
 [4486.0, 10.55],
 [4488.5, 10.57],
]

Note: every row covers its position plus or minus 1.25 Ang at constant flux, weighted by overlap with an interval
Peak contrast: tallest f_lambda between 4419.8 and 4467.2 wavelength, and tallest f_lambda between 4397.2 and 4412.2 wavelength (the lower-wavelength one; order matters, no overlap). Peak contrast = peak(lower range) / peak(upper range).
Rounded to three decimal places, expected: 1.141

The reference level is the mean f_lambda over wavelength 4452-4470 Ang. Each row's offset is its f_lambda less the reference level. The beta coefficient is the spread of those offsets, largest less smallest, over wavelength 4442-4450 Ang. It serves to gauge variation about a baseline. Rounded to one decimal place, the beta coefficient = 1.1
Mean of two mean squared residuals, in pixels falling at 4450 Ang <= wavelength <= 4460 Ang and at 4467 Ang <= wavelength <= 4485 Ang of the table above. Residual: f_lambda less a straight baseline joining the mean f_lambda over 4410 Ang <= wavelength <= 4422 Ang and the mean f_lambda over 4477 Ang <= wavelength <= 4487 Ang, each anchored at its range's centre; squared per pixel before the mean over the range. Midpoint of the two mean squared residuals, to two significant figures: 1.5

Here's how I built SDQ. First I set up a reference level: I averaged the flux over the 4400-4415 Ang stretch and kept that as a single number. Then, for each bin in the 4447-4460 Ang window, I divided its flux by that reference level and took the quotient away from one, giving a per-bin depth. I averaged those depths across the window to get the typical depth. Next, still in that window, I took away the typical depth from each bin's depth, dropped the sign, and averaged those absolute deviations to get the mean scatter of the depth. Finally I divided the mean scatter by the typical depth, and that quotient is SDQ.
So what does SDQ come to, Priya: 0.10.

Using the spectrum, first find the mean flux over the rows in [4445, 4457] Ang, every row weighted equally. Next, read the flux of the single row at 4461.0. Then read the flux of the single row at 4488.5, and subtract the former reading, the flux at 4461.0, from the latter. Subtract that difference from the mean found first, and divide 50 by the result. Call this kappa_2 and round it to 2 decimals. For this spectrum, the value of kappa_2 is 4.21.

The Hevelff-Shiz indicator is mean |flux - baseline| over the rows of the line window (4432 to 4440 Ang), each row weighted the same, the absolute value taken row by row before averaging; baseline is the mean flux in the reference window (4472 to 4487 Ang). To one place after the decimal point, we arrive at 2.4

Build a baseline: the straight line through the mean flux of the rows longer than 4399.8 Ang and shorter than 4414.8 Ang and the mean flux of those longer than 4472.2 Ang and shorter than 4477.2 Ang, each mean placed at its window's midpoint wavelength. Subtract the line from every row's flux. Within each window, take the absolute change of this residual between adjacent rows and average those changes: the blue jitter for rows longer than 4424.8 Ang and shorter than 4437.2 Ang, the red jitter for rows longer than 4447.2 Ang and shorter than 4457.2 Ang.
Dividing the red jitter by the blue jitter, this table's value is 1.2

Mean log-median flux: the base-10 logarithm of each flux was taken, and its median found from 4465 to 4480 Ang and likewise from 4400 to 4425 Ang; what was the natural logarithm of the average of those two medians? 0.104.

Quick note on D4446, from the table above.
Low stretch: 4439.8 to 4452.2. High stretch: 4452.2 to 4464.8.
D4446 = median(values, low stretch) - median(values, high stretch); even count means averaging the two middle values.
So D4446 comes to 1.4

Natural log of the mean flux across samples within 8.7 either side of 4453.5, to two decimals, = 2.41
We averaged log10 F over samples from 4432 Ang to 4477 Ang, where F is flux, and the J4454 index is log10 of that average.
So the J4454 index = 0.026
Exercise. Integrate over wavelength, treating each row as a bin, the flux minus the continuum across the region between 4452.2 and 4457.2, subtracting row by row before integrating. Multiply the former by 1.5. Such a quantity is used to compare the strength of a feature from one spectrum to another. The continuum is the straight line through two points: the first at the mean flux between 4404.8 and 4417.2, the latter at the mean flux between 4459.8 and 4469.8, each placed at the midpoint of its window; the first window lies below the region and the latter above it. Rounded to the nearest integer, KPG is -12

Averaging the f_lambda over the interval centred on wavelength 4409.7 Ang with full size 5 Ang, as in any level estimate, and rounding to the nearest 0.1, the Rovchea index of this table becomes 15.6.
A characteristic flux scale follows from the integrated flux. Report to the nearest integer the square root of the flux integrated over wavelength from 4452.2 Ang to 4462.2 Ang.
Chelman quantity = 10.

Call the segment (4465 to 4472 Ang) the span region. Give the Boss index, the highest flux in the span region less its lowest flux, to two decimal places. 0.36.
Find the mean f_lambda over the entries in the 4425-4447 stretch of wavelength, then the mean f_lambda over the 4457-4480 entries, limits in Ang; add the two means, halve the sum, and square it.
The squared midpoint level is 145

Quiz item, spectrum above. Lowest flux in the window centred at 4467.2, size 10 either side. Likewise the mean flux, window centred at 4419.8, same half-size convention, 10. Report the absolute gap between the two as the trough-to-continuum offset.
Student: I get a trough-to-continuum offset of 4.3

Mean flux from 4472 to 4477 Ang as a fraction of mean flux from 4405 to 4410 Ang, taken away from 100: 99.4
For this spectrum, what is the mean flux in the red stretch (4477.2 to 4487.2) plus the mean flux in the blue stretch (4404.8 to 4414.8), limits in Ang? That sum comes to 26.4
